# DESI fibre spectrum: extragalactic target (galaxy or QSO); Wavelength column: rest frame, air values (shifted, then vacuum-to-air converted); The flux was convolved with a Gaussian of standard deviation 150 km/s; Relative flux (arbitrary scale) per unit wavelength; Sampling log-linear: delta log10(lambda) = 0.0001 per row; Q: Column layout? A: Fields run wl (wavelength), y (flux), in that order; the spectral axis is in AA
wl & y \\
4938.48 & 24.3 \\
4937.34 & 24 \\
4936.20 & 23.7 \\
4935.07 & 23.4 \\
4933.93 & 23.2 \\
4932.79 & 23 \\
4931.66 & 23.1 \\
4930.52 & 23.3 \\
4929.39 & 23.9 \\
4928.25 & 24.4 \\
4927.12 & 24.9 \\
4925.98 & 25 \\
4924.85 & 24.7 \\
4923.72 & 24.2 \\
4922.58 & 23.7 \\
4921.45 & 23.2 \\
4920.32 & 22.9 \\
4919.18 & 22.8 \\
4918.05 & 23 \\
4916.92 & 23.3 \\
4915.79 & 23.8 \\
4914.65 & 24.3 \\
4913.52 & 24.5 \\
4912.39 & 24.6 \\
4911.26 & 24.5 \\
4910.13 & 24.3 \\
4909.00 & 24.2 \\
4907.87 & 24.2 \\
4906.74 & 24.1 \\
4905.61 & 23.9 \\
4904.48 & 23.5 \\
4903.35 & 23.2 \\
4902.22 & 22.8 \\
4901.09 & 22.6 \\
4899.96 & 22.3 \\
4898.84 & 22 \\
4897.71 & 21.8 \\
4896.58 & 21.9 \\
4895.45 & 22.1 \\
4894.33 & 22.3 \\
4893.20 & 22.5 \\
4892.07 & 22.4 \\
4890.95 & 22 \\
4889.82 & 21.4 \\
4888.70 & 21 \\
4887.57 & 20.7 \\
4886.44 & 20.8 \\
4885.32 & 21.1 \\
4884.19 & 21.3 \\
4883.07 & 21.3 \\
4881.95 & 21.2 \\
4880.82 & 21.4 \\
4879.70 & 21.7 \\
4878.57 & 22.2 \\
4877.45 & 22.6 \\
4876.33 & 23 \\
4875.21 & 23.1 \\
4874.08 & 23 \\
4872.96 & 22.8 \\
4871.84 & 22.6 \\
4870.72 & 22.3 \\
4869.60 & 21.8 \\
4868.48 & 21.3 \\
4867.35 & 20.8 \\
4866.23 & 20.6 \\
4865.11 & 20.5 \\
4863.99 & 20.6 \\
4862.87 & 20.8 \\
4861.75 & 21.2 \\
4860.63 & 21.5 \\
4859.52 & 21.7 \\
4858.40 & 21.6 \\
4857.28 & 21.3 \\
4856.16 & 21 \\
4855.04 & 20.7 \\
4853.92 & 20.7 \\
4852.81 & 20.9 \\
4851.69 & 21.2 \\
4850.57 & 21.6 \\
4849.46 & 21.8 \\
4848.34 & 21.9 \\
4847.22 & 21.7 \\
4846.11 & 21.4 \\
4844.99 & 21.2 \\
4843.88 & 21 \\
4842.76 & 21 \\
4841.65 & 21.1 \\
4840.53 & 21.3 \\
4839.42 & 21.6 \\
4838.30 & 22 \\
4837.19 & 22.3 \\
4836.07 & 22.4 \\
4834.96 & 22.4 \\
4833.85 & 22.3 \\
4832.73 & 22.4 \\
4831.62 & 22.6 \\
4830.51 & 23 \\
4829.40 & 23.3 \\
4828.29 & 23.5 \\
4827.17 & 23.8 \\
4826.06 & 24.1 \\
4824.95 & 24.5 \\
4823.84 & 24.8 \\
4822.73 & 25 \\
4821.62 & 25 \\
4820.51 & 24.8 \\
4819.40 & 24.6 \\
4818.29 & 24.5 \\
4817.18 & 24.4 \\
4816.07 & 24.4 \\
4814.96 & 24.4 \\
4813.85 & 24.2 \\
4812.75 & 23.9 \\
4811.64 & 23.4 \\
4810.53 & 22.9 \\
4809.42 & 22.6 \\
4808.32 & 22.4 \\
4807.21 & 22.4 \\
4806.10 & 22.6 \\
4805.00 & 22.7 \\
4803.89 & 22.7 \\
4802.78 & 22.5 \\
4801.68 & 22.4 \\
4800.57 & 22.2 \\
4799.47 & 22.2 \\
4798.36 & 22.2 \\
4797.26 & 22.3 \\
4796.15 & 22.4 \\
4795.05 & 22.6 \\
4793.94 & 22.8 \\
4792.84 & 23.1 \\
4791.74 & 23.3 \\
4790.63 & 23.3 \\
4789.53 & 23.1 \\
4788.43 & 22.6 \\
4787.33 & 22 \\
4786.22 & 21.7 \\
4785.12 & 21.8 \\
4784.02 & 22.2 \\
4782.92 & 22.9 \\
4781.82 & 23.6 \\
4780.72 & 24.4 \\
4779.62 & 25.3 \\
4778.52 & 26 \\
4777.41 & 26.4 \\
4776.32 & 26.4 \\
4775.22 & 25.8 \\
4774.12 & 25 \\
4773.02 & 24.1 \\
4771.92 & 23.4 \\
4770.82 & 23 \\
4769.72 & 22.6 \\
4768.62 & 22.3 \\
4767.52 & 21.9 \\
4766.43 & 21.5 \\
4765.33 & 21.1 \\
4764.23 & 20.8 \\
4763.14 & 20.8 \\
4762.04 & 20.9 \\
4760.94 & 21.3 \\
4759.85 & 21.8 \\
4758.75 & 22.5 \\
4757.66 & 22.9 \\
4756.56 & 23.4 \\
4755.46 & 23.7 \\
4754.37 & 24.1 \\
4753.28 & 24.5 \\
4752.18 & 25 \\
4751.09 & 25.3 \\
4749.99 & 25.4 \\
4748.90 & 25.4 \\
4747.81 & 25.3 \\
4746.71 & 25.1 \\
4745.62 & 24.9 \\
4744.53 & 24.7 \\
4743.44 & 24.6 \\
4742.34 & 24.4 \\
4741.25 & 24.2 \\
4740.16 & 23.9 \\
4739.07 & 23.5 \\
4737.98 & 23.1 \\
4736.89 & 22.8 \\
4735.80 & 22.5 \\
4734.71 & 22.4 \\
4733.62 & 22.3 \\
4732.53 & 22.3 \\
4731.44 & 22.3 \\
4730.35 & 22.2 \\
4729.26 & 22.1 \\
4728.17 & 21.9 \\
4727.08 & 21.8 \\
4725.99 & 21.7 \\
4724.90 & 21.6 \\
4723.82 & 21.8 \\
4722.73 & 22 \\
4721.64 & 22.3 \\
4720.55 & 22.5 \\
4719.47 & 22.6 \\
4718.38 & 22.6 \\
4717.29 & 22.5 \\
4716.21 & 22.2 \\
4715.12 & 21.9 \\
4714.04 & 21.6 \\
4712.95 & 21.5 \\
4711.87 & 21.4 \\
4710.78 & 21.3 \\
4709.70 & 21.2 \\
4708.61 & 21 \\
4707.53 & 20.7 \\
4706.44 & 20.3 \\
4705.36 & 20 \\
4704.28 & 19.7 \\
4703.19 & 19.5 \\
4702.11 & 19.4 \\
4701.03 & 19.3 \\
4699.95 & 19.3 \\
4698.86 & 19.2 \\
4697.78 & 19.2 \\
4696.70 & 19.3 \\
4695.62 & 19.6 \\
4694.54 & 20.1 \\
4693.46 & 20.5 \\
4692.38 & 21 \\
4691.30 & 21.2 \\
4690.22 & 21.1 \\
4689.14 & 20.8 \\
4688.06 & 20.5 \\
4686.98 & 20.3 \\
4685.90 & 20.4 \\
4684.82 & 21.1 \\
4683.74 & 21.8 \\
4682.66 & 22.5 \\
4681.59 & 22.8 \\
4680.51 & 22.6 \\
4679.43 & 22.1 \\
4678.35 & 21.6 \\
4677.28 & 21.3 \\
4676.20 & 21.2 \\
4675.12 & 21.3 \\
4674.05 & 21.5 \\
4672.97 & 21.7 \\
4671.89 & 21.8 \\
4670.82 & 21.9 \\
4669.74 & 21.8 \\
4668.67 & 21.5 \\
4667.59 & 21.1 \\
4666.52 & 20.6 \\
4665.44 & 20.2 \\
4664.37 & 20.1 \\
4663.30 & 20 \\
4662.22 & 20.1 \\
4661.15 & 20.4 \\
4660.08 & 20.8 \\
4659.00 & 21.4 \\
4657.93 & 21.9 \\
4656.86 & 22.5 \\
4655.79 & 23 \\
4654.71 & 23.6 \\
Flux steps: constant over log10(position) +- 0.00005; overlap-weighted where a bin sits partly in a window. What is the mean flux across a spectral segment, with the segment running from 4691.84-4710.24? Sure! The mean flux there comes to 20.0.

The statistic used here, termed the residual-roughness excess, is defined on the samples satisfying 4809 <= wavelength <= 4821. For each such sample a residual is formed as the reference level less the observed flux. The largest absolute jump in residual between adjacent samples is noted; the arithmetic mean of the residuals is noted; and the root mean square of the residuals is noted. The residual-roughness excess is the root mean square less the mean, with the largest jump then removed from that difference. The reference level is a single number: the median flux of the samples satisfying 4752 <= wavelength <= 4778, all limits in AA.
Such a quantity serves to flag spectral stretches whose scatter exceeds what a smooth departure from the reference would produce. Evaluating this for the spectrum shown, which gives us 1.8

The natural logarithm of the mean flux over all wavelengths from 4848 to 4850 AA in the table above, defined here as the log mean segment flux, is 3.08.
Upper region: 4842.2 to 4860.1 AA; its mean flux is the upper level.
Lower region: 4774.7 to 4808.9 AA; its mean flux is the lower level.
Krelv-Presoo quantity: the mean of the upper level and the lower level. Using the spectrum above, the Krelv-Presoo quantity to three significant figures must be 22.2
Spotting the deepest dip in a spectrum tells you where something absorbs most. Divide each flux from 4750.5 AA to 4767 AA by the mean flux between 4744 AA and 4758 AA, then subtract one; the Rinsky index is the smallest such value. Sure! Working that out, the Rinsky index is -0.15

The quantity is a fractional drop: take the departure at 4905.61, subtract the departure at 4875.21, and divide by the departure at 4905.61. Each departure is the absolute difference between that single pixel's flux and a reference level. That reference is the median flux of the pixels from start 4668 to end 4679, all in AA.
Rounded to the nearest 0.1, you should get 0.3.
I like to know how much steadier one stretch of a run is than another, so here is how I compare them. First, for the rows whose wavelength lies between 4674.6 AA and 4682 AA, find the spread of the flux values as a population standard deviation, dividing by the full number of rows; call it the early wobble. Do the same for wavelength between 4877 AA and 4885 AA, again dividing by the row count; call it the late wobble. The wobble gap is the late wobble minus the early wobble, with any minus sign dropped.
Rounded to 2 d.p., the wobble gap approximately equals 0.12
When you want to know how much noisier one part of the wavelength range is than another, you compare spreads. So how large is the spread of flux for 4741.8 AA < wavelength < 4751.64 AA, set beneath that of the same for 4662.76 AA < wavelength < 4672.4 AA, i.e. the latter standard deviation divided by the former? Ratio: 2.1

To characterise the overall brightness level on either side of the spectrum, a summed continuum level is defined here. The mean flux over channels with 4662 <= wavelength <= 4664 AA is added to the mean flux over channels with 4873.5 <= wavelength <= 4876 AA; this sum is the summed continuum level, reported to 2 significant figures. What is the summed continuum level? 43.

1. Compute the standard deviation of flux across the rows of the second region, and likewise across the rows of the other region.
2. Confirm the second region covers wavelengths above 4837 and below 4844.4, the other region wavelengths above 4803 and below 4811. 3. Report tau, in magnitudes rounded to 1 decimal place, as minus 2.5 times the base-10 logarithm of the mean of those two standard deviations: 1.2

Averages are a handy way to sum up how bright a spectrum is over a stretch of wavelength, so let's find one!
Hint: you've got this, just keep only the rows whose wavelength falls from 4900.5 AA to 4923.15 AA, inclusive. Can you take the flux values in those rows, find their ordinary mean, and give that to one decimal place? 23.7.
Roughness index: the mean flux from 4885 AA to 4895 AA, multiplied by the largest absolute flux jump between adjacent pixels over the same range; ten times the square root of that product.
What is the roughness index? 36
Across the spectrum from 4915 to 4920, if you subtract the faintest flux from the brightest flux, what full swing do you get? 1.0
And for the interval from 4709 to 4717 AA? 1.0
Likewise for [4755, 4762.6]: 2.8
